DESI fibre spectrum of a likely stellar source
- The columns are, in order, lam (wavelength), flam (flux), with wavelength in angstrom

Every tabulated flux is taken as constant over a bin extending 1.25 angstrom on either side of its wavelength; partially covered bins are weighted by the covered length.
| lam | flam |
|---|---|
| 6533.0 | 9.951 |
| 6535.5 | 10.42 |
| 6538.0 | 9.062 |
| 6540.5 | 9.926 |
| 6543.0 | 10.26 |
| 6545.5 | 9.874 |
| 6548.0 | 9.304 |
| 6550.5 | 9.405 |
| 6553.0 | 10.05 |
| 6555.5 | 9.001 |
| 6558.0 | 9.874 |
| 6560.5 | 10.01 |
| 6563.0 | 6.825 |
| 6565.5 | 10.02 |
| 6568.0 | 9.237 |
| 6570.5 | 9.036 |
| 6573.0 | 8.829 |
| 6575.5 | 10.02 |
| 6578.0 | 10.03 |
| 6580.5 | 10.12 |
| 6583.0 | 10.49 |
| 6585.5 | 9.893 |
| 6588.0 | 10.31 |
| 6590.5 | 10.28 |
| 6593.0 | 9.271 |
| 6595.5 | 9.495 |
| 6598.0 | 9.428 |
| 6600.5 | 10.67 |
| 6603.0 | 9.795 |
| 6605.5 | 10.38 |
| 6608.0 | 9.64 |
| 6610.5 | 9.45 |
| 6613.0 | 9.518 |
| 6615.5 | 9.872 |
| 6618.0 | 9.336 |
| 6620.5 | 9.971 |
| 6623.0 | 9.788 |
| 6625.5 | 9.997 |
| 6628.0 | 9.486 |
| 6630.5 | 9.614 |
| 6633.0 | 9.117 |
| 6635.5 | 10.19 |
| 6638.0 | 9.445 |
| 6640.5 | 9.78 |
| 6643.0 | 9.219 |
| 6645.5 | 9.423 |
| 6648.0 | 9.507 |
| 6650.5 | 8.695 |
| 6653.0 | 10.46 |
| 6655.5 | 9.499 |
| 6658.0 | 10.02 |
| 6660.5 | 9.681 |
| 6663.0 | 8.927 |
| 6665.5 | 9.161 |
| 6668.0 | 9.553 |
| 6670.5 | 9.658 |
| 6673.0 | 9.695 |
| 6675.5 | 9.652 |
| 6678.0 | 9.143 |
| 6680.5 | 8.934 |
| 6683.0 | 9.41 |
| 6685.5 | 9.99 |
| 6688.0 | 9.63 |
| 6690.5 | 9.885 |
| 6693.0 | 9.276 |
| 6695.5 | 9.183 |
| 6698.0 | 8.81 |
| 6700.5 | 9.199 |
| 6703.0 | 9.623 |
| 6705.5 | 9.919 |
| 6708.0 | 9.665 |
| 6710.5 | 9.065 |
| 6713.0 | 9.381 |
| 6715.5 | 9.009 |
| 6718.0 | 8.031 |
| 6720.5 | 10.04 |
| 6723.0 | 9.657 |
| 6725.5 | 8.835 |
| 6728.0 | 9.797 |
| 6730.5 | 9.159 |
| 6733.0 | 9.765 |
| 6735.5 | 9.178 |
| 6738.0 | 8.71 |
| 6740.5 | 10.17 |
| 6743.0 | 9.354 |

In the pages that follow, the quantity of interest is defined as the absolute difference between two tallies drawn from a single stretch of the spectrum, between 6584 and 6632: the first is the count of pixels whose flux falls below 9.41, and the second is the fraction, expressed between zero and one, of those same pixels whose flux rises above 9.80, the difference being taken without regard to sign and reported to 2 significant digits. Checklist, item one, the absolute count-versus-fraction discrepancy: 1.6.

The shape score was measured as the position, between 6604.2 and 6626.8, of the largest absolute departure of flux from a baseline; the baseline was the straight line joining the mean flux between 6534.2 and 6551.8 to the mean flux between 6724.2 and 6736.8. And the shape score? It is 6605.5 angstrom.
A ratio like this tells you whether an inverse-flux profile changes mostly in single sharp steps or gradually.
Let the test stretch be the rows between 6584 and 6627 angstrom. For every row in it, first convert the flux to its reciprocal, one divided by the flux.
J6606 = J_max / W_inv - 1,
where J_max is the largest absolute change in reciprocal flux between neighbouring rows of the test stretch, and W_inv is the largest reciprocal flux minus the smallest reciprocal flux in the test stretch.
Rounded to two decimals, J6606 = -0.13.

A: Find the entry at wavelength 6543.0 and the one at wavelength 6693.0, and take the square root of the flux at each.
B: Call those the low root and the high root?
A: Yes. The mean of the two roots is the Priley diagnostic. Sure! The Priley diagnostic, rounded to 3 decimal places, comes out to 3.124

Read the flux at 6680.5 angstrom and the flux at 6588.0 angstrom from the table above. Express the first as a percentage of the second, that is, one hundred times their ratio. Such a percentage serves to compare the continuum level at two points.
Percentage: 87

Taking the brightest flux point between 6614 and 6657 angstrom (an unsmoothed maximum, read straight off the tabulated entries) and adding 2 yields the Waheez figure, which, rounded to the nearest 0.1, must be 12.5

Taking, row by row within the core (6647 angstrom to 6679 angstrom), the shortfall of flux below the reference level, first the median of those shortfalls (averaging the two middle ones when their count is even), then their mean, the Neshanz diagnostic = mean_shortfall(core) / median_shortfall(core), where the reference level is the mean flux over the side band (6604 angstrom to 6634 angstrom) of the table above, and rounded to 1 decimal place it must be 1.3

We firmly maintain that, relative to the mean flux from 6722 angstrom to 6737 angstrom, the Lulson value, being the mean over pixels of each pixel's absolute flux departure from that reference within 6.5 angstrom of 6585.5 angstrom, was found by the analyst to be 0.82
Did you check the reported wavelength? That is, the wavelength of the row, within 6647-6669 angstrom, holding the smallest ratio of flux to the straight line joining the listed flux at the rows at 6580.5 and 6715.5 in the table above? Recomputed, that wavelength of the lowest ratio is 6650.5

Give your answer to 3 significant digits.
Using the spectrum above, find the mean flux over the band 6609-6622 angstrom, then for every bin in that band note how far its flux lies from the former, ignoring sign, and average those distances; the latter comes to 0.234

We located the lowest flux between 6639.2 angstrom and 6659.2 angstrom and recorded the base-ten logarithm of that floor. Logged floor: 0.939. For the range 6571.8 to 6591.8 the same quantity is 0.946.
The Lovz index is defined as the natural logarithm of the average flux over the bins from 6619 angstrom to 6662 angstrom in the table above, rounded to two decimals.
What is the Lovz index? 2.27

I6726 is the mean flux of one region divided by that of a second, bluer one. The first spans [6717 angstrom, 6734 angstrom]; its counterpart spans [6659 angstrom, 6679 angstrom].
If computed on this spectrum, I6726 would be 0.989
